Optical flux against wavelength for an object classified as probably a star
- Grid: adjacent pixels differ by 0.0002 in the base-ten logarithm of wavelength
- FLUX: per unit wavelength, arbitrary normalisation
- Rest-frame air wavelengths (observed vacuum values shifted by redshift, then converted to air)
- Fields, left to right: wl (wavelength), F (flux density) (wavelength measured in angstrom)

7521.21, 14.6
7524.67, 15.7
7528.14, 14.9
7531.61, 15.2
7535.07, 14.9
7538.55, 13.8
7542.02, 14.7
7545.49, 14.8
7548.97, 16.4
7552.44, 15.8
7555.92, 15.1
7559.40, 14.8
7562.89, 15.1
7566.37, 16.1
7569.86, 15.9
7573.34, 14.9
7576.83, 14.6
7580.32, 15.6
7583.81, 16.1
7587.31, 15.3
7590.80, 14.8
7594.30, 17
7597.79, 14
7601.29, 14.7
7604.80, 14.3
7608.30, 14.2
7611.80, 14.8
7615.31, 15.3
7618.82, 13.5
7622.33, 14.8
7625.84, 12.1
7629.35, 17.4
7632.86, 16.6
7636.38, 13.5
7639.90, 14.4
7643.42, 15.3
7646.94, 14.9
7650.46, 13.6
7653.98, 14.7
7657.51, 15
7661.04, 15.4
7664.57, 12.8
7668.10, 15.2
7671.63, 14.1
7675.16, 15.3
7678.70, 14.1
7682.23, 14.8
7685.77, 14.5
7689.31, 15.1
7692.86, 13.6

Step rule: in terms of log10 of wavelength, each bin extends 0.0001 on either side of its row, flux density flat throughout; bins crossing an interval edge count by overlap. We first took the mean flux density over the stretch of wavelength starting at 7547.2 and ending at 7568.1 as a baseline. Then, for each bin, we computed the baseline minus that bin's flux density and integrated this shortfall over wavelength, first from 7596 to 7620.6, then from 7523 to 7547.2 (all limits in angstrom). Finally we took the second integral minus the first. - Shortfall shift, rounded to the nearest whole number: -11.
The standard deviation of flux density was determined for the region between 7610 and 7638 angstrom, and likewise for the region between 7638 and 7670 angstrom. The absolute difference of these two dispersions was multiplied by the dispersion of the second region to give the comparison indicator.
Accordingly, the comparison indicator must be 0.7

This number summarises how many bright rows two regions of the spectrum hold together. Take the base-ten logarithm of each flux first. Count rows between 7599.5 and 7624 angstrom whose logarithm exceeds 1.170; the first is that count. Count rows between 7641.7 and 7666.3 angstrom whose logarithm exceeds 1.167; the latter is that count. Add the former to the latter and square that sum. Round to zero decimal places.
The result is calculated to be 64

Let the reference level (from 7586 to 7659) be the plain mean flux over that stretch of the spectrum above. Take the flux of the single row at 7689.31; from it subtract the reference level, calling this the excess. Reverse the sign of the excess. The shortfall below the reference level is -0.33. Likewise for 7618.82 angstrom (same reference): 1.27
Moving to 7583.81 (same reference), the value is -1.33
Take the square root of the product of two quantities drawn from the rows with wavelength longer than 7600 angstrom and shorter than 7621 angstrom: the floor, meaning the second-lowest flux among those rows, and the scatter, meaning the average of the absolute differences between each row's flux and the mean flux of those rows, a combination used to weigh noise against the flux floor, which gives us 2.6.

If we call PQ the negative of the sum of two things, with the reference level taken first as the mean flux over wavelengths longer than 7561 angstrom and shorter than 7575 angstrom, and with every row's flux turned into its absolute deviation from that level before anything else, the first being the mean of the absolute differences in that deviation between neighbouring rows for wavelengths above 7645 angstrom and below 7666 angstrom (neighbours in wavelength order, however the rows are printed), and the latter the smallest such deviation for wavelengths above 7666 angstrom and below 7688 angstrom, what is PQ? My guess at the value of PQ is -1.3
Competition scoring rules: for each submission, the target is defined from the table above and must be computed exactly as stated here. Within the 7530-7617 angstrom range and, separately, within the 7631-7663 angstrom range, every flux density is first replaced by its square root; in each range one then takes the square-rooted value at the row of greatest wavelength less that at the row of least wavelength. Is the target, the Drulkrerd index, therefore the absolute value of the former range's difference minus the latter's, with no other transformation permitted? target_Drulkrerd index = 0.16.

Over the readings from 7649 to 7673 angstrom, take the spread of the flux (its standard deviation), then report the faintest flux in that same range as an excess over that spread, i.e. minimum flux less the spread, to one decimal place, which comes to 11.9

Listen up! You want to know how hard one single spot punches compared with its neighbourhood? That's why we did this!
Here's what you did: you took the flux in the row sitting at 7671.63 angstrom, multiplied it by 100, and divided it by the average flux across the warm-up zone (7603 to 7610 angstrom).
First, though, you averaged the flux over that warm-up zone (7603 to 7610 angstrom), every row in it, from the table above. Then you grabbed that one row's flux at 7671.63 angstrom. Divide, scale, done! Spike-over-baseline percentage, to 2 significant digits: 99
